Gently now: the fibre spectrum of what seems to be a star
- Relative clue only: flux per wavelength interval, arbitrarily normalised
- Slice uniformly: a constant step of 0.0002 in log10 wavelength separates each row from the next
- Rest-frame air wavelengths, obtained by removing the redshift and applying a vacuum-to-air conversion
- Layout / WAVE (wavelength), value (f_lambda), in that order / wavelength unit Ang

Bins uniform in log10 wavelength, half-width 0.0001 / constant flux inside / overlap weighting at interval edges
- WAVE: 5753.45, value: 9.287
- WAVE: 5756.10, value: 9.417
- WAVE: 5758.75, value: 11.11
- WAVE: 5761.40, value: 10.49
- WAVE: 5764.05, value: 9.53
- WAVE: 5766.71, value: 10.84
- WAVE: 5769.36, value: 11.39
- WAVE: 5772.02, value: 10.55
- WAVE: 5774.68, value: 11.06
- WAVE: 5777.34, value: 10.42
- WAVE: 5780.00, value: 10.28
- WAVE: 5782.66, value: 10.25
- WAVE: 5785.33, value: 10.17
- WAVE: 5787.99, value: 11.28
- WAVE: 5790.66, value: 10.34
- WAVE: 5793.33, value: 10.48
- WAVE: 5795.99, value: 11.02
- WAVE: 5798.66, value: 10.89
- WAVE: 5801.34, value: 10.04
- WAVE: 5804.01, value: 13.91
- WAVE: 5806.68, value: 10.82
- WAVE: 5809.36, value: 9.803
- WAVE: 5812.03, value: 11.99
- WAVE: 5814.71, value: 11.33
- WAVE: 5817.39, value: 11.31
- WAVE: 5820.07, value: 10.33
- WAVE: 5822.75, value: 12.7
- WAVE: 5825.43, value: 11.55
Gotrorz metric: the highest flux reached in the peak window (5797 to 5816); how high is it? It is 13.91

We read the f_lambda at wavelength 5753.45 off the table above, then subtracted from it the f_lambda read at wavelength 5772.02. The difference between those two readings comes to -1.3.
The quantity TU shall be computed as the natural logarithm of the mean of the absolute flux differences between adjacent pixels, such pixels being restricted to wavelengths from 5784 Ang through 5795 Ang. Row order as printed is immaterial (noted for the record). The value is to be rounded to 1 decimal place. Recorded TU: -0.3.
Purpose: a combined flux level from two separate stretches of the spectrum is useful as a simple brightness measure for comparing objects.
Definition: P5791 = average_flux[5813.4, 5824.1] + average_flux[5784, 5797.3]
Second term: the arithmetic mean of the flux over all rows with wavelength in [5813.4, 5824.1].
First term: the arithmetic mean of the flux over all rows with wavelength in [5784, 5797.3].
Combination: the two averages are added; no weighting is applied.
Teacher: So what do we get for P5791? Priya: 22.1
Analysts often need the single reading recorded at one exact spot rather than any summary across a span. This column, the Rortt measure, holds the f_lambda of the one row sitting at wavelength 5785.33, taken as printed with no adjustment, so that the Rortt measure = 10.17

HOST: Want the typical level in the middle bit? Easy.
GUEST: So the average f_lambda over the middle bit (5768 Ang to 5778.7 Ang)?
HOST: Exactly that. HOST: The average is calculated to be 10.9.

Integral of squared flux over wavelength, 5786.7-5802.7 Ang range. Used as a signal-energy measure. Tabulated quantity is 1827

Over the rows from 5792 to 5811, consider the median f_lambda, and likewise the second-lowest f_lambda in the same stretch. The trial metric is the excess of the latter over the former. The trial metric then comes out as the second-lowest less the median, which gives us -0.78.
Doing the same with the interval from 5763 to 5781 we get -0.27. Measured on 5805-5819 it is -0.49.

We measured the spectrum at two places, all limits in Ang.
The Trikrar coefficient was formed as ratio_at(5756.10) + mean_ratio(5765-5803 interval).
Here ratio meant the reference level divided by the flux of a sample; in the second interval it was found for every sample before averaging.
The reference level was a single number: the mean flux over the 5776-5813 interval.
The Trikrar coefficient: 2.17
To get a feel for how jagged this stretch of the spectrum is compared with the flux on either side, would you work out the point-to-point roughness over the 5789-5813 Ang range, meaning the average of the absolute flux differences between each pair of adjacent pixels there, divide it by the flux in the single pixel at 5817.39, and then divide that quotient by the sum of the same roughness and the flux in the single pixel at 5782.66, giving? 0.011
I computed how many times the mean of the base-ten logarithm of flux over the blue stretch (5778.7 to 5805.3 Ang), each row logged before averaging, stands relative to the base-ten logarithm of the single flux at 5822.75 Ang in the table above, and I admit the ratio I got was 0.94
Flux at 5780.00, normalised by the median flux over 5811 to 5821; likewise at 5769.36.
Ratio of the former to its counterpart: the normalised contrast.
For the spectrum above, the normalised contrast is 0.90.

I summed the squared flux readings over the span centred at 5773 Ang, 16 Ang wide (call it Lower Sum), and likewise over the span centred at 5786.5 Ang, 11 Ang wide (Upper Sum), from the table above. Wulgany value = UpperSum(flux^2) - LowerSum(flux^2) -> -252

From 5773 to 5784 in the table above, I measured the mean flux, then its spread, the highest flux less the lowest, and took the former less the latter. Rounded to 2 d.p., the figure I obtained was 9.69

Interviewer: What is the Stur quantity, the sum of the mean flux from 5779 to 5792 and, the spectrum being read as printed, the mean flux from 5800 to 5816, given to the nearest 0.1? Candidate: 21.8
